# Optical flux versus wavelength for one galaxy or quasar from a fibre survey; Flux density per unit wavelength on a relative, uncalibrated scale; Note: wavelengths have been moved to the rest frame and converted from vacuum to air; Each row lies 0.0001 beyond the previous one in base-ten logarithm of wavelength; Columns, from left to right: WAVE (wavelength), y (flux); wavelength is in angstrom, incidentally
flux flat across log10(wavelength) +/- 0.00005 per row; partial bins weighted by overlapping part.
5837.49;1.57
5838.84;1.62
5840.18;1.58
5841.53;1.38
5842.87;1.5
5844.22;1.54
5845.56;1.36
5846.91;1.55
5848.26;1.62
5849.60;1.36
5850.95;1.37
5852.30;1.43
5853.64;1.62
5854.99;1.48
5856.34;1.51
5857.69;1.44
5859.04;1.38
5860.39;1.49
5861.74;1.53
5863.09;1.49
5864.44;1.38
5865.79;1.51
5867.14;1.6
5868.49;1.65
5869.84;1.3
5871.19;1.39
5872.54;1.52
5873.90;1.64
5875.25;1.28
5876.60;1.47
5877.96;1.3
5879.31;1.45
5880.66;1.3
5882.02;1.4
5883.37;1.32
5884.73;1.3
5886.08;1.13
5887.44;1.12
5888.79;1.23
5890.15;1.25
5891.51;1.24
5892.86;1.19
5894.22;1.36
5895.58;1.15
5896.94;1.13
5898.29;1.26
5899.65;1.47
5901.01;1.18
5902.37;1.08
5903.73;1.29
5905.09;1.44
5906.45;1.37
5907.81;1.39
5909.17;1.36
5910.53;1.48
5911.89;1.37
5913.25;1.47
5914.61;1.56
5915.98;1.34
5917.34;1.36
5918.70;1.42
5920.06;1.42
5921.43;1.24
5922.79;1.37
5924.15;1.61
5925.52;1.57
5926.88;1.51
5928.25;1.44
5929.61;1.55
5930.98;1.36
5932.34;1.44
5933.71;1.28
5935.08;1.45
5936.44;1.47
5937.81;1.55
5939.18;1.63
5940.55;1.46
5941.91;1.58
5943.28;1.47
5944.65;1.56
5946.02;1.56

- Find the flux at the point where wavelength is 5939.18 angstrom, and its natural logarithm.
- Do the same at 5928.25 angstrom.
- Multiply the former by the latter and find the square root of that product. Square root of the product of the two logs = 0.42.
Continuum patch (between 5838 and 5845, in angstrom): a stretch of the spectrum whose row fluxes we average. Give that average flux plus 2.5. 4.02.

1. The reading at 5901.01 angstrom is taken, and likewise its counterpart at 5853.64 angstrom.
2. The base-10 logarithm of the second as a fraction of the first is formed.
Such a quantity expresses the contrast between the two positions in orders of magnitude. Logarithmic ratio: 0.14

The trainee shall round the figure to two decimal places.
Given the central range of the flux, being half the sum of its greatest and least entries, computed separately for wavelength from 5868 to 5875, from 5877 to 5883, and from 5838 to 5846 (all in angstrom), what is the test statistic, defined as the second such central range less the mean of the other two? -0.11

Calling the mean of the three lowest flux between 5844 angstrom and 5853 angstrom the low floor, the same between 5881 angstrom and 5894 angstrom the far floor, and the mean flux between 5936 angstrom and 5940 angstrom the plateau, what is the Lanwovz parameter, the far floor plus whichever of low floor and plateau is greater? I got 2.70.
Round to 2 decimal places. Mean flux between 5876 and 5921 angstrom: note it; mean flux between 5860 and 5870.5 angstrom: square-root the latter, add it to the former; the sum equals 2.54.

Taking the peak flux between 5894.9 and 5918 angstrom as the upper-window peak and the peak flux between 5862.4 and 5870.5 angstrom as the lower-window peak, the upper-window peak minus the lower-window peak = -0.09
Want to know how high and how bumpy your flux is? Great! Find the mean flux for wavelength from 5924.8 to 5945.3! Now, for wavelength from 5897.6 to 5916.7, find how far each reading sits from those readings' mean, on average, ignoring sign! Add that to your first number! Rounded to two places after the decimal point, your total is 1.58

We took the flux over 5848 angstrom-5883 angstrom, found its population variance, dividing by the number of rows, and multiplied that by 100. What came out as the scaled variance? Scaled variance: 1.2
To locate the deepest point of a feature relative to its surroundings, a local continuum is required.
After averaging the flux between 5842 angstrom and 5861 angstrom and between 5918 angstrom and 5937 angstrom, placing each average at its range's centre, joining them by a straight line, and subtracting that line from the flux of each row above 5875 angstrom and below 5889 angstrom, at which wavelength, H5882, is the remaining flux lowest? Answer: 5887.44 angstrom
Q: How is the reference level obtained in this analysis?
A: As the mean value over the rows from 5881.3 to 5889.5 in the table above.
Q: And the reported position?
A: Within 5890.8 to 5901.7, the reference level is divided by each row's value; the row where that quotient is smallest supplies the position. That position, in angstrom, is 5899.65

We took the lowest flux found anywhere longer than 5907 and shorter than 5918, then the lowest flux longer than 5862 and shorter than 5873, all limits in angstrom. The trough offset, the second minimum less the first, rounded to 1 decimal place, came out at 0.0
